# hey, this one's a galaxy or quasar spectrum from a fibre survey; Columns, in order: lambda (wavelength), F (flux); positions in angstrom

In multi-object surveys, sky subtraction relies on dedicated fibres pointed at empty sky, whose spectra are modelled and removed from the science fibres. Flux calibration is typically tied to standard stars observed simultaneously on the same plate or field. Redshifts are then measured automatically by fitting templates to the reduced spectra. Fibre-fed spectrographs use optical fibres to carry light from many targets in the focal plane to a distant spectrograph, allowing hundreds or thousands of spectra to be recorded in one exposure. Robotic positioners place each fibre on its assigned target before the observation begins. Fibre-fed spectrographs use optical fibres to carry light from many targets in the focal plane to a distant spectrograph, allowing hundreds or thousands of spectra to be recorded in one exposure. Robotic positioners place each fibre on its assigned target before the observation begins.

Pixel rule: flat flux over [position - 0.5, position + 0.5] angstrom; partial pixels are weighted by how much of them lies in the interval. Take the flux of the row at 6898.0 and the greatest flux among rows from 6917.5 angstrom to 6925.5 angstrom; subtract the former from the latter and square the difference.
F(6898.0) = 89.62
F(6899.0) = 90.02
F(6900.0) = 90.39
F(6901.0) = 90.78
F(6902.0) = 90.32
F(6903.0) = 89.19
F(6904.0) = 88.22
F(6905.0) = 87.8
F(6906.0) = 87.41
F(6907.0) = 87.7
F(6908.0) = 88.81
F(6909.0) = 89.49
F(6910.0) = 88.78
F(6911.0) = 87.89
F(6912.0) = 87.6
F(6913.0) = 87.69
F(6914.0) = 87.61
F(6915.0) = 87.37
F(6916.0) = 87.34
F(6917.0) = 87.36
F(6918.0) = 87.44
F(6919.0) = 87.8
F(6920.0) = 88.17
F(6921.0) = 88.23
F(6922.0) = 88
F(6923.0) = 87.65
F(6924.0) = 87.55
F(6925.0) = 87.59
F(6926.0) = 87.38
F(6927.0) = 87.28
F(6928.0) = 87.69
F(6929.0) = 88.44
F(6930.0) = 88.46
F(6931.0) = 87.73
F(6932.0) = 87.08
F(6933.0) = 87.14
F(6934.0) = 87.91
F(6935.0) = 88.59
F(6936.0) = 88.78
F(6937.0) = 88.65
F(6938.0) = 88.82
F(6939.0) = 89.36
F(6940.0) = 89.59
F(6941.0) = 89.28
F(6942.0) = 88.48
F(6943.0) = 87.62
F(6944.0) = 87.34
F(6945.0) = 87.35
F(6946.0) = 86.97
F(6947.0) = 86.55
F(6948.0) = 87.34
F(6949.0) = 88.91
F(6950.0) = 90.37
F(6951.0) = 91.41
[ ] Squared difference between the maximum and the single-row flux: 1.9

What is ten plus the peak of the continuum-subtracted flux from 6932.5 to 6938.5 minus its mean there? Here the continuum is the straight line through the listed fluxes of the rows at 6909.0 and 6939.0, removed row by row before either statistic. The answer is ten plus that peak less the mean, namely 10.5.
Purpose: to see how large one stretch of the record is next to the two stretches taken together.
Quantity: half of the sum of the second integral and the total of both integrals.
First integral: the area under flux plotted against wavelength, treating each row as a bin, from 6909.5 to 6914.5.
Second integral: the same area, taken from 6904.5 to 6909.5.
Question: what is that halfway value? 661.0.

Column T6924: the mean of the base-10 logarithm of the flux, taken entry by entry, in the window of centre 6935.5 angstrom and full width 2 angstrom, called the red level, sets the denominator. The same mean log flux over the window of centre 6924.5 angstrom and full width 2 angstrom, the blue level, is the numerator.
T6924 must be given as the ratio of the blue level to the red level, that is 0.997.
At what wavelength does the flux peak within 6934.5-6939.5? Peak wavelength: 6939.0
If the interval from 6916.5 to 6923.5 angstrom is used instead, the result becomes 6921.0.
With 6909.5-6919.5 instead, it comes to 6910.0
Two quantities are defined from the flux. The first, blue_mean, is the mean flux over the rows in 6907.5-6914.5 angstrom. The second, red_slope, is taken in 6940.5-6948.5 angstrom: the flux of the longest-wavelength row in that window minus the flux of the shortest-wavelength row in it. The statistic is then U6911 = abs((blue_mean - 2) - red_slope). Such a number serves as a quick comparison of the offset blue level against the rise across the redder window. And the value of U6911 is 88.2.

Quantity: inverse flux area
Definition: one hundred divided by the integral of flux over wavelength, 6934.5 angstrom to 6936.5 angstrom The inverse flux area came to 0.564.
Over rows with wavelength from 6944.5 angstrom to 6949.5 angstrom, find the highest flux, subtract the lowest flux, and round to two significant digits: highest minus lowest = 2.4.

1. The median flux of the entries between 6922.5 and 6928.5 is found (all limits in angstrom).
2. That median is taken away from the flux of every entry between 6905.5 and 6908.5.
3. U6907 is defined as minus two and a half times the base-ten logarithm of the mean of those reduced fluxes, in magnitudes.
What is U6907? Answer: 1.0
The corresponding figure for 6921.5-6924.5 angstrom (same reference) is 2.0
